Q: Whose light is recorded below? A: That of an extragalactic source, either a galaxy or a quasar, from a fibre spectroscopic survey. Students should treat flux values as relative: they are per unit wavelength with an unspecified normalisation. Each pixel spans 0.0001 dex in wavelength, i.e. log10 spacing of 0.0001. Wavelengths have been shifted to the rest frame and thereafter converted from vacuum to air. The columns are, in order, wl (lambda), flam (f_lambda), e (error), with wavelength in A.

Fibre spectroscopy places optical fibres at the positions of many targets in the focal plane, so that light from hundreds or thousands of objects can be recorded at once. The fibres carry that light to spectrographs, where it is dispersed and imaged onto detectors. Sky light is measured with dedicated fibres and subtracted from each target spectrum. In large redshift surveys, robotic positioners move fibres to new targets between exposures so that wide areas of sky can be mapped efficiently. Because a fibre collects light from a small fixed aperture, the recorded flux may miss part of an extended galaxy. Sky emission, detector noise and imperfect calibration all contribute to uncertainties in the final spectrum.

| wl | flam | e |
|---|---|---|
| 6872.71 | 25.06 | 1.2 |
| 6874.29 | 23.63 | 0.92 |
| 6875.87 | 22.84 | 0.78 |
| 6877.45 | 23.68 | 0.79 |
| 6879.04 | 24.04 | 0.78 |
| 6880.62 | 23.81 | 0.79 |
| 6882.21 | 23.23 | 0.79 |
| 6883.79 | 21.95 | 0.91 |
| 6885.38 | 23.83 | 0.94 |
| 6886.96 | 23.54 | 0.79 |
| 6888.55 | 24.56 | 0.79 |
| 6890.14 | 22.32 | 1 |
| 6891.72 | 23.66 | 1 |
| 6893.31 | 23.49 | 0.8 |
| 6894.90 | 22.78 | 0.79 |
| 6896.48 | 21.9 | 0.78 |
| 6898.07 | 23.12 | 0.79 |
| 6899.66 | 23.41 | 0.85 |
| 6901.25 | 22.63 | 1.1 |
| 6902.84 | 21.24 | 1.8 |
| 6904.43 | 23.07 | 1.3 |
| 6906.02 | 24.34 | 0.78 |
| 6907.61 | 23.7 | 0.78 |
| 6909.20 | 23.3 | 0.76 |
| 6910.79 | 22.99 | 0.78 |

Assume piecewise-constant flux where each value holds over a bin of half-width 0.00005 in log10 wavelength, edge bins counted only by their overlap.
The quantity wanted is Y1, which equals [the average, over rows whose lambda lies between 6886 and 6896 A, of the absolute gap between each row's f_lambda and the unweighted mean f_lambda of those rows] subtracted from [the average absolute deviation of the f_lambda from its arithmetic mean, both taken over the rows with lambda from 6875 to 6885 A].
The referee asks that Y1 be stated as 0.02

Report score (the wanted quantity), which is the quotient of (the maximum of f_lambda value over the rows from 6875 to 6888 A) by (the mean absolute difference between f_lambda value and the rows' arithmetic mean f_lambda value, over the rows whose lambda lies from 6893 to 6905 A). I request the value 41.0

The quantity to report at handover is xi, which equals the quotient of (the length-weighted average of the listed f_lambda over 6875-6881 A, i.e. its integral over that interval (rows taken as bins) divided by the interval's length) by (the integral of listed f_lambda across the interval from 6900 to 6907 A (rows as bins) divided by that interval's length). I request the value 1.03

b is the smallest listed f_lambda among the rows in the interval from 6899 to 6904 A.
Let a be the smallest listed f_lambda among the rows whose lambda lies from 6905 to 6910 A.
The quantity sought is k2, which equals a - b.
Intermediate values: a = 23.3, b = 21.24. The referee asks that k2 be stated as 2.06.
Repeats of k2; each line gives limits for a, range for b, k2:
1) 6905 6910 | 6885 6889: -0.24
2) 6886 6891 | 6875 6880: -0.52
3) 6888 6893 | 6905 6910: -0.98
